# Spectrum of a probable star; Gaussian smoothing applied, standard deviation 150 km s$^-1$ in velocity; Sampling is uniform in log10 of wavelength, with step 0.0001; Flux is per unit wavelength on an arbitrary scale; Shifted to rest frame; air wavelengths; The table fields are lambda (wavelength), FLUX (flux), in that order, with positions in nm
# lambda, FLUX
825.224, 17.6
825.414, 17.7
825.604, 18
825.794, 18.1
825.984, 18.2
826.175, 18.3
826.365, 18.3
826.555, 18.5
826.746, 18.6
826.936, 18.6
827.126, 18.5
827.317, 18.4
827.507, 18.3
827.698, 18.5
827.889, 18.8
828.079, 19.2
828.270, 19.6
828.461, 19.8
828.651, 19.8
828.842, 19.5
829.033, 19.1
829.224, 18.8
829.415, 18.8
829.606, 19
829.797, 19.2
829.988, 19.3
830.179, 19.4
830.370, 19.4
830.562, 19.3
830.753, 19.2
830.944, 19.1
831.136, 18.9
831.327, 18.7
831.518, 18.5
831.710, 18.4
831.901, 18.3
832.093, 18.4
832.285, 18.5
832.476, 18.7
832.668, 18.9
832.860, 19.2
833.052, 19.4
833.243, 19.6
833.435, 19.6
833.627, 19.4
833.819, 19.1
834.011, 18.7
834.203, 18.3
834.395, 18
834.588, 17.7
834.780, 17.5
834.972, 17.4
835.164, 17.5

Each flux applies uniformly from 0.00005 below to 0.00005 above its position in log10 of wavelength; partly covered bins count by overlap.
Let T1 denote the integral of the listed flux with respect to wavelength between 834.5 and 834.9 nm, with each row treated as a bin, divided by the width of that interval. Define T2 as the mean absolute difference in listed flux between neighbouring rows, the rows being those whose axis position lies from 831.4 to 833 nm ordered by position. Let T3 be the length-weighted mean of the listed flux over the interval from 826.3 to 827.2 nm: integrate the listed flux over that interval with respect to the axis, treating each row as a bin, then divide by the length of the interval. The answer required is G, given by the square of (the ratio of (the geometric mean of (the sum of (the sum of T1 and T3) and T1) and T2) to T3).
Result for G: 0.025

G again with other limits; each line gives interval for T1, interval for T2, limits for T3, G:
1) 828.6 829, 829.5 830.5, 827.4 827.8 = 0.017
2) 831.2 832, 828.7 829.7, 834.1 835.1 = 0.039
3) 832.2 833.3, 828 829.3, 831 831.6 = 0.043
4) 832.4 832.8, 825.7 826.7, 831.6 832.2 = 0.017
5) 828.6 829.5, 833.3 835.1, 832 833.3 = 0.044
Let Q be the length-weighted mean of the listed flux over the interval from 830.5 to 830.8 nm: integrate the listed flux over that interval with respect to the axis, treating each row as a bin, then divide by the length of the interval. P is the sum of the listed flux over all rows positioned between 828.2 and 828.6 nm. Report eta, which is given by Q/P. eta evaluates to 0.489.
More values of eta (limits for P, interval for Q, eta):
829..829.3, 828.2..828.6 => 0.521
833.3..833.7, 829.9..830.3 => 0.497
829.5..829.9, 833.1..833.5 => 0.513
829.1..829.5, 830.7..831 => 0.510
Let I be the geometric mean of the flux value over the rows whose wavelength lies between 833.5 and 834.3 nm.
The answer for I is 18.9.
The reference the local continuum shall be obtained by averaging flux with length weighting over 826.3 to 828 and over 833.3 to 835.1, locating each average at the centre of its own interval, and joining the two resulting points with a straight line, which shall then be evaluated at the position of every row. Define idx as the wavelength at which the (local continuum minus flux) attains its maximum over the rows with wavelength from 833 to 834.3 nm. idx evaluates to 834.203 nm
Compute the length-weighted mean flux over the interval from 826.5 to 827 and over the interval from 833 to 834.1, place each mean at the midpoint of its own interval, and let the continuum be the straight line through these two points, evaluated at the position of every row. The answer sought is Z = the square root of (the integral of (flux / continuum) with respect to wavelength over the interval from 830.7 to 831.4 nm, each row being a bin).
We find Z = 0.84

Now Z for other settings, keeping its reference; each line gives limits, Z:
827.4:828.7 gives 1.15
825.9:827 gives 1.05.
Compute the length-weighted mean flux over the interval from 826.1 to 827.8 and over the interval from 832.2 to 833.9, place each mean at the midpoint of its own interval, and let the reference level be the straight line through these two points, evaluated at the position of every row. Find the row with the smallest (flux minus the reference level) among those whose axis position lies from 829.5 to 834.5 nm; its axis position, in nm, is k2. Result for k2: 834.395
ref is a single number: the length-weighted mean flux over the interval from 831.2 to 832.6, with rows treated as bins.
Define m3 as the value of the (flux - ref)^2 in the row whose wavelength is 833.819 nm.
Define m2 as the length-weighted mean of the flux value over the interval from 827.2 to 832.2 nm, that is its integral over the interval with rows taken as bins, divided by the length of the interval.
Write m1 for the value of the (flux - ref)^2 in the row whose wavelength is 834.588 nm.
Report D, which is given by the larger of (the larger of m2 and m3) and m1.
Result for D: 19.0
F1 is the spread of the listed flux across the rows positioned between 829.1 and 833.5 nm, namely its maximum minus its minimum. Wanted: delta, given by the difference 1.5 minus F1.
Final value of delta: 0.2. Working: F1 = 1.3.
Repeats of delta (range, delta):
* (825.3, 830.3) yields -0.6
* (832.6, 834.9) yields -0.6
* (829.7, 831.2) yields 1.0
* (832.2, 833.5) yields 0.4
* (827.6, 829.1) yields 0.2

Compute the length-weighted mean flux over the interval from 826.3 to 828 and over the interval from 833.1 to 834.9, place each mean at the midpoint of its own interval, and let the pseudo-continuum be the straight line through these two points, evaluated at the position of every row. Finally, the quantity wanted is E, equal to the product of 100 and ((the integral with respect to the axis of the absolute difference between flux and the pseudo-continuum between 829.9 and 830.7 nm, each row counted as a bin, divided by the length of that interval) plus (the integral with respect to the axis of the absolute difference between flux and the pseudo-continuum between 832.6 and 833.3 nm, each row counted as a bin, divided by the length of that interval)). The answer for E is 139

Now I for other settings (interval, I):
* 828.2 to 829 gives 19.7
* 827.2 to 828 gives 18.5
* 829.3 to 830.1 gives 19.1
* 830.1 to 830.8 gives 19.3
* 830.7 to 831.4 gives 19.0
